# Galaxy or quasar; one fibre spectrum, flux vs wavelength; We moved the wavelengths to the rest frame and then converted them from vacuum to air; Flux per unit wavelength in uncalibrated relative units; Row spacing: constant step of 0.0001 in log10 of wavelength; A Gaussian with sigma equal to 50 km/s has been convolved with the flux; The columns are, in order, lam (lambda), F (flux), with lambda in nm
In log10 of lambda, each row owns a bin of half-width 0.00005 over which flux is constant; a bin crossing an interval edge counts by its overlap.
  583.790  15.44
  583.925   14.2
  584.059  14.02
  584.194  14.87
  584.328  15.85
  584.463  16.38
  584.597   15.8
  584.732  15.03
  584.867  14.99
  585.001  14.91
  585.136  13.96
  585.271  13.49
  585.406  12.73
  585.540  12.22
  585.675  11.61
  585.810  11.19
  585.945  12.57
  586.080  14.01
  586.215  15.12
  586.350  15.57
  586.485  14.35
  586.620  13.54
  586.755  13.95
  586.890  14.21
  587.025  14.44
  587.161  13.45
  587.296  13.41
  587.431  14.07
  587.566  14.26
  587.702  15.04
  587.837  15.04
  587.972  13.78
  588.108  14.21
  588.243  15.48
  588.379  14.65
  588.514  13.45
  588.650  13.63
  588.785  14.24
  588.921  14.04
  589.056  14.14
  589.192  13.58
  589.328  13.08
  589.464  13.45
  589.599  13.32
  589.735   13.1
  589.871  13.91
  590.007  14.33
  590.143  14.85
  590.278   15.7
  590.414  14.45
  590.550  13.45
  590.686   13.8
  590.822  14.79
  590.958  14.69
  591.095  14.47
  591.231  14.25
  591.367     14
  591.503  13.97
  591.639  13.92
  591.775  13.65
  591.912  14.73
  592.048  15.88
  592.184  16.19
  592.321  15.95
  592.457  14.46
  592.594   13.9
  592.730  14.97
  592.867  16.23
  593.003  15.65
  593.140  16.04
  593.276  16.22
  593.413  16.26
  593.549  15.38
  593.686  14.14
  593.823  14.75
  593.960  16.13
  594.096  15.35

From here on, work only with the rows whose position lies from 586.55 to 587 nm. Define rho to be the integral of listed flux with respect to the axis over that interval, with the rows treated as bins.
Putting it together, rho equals 6.3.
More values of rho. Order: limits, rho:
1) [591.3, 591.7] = 5.6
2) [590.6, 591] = 5.7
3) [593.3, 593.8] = 7.6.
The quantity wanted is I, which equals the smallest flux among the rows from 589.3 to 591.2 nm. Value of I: 13.08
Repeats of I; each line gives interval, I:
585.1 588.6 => 11.19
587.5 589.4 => 13.08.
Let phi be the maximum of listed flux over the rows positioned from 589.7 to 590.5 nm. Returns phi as 15.7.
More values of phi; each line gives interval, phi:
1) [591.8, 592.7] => 16.19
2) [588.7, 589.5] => 14.24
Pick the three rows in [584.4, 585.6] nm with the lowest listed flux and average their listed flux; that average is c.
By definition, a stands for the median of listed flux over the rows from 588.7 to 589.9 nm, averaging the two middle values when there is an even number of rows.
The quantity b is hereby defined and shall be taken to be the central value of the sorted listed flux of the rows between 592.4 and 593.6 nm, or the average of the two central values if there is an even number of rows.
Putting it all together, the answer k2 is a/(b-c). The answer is 5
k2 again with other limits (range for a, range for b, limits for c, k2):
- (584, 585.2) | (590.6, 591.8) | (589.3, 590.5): 18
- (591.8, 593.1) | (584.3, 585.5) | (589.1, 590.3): 9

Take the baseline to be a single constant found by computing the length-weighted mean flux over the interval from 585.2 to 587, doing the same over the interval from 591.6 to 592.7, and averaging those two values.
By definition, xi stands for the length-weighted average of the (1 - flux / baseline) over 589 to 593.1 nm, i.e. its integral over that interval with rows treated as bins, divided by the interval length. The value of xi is -0.02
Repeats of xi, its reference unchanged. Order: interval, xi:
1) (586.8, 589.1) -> 0.00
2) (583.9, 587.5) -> 0.01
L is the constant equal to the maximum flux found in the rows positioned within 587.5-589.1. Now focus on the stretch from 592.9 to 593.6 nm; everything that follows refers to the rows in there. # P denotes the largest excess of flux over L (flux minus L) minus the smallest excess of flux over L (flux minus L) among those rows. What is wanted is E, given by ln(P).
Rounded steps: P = 0.88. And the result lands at -0.128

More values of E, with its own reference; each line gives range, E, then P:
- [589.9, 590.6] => 0.811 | 2.25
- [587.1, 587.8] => 0.489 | 1.63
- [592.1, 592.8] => 0.829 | 2.29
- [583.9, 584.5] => 0.859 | 2.36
